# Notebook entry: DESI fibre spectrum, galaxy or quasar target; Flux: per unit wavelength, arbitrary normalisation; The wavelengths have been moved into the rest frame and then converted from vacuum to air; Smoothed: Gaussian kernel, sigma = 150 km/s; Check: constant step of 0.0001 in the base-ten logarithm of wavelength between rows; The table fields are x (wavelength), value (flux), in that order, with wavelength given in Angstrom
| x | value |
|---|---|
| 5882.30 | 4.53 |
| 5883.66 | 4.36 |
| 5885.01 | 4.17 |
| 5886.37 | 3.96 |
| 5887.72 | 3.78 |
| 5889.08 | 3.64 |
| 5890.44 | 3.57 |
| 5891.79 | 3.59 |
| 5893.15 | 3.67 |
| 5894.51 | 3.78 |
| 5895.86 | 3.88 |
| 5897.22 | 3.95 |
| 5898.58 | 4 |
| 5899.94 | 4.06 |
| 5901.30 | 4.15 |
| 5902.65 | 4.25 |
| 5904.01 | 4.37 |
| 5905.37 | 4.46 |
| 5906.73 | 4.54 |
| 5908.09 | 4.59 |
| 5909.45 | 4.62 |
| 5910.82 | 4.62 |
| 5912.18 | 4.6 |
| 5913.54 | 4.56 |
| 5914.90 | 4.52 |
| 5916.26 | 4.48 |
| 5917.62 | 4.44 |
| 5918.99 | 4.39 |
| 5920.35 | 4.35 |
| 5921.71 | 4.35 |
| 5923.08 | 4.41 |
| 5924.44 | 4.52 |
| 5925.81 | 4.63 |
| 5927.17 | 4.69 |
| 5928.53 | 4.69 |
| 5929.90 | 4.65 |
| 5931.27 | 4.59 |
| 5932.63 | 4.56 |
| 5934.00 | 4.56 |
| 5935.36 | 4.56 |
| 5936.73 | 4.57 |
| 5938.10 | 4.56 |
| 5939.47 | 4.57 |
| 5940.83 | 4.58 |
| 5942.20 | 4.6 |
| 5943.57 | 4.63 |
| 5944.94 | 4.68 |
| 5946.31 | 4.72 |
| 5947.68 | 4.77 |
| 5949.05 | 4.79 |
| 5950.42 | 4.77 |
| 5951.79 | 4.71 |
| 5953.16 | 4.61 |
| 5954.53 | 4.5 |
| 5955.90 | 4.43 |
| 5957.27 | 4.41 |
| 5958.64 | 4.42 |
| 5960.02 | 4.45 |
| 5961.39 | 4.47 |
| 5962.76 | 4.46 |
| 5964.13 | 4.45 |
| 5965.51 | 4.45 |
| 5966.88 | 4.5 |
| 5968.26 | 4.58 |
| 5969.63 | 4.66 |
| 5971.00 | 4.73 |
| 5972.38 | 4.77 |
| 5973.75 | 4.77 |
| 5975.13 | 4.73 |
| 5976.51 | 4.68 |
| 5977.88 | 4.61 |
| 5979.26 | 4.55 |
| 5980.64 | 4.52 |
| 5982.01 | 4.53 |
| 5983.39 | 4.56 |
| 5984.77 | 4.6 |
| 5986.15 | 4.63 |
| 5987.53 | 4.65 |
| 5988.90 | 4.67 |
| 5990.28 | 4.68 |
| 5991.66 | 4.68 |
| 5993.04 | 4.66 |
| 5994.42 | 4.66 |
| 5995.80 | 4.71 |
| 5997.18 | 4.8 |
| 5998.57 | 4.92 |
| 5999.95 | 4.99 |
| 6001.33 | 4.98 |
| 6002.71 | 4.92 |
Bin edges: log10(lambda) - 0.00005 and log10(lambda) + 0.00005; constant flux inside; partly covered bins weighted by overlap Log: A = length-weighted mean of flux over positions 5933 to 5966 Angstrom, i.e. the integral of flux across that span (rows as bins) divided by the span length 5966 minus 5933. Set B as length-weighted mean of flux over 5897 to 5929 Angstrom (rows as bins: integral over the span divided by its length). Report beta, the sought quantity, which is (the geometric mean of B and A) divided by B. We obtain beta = 1.02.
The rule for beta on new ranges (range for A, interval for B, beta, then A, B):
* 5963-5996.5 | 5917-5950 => 1.01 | 4.62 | 4.58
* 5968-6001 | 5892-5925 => 1.04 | 4.69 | 4.30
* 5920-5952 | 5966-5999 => 0.99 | 4.61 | 4.66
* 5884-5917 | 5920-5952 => 0.95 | 4.16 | 4.61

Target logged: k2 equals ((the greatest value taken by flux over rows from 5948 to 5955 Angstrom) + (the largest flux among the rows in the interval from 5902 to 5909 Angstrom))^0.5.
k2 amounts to 3.06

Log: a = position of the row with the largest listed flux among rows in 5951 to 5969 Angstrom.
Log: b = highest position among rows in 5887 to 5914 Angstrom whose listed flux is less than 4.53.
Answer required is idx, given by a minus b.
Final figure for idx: 46.4 Angstrom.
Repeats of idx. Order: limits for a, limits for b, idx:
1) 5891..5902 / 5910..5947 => -23.1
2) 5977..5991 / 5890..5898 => 93.1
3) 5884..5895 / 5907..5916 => -29.9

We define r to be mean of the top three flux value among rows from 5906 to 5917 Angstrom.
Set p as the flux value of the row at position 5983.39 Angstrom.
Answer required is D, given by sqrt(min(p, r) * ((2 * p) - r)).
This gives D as 4.53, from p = 4.56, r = 4.61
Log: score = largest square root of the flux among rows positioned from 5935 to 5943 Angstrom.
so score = 2.14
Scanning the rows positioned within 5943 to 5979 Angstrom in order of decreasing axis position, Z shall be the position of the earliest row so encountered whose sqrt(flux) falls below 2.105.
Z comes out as 5958.64 Angstrom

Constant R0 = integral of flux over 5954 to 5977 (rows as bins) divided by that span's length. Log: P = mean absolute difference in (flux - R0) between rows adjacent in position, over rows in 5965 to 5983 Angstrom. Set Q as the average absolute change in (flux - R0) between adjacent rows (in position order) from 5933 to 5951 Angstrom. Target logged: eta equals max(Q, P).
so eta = 0.0483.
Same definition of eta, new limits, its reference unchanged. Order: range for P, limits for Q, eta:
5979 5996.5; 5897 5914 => 0.0608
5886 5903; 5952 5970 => 0.0892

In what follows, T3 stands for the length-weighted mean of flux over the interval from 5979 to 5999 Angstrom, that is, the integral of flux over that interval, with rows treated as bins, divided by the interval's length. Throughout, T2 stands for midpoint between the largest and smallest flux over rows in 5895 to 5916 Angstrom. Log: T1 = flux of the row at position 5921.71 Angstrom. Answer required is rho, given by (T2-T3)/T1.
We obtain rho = -0.09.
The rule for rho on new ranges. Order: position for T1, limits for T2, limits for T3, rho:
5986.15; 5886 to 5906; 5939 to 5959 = -0.13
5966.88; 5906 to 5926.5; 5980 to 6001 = -0.04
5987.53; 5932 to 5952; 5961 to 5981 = 0.02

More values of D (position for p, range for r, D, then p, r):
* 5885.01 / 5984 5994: 3.91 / 4.17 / 4.68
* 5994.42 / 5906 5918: 4.66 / 4.66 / 4.61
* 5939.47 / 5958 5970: 4.56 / 4.57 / 4.58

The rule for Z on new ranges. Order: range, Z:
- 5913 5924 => 5923.08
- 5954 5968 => 5958.64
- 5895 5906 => 5904.01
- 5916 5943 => 5923.08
